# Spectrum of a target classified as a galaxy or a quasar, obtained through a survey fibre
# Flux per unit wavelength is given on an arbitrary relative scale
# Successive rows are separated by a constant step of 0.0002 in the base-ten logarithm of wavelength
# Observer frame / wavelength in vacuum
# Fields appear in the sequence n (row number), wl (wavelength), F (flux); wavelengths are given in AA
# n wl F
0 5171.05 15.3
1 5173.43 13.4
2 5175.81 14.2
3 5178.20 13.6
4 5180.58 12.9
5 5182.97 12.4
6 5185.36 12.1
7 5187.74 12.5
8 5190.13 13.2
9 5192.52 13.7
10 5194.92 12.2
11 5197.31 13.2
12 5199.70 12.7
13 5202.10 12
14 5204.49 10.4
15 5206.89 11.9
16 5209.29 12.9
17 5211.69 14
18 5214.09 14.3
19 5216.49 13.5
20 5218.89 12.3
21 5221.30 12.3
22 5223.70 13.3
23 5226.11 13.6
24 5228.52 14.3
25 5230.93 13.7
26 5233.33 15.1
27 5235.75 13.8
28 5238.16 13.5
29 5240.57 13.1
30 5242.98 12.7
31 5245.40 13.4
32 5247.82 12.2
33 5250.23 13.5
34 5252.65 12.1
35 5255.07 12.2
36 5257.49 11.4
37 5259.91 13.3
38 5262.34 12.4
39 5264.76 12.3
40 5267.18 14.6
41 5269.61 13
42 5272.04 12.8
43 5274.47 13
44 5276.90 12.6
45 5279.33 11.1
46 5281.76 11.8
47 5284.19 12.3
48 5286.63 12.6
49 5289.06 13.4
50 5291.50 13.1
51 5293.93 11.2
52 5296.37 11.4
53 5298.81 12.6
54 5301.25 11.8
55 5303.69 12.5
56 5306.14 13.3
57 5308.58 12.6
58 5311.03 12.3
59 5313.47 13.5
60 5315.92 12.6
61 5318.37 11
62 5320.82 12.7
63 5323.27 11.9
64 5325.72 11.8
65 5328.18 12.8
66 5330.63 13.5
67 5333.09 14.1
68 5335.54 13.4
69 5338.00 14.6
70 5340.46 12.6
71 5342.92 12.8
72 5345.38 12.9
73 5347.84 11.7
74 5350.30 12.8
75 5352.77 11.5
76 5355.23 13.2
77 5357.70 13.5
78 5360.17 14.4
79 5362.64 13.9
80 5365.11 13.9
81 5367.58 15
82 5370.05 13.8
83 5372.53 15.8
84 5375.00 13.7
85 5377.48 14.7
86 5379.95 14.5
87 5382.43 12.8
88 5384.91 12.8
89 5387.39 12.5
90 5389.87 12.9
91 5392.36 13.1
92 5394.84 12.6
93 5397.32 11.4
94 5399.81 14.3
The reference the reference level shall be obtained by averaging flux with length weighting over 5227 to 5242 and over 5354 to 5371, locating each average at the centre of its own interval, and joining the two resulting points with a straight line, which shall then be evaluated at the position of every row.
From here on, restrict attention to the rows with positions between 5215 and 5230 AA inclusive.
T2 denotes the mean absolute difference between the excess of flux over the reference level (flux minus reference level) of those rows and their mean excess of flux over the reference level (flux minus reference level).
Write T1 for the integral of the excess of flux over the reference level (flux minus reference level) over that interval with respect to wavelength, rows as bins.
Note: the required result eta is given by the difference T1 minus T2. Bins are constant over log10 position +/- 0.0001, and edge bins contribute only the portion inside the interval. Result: -10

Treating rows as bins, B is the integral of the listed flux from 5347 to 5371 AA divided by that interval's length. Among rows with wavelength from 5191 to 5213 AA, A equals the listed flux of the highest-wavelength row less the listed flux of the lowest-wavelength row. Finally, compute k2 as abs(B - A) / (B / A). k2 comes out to 0.3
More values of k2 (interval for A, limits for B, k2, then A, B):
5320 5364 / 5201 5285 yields 1.1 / 1.2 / 12.9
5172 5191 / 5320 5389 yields -0.2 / -0.2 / 13.3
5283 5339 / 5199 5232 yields 1.9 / 2.3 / 12.9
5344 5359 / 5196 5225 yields 0.6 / 0.6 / 12.7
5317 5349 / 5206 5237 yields 0.7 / 0.7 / 13.5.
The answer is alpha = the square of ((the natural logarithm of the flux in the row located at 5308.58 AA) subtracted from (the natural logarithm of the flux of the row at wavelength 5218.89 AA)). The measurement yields 0.001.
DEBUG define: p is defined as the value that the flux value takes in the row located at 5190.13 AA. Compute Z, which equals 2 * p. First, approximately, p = 13.2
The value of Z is 26.4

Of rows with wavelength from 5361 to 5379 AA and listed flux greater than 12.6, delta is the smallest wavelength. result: 5362.64 AA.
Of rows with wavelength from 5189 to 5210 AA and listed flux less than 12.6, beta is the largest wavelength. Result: 5206.89 AA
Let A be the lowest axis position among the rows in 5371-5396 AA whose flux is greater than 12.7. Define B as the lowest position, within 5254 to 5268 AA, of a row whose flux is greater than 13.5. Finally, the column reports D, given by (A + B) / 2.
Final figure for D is 5319.9 AA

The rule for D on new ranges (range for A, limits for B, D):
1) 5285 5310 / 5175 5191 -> 5232.4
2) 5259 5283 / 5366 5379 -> 5313.7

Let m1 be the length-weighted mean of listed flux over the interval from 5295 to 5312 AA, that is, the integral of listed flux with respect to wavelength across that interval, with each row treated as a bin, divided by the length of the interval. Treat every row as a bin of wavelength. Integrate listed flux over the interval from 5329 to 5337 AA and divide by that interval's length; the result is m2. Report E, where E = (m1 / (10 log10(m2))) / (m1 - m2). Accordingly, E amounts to -1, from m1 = 12.3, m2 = 13.7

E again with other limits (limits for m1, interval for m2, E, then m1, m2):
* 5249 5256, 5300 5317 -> -34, 12.6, 12.7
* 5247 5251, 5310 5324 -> 2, 12.9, 12.4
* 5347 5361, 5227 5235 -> -1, 12.8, 14.3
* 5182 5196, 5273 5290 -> 4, 12.7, 12.4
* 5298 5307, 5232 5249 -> -1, 12.5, 13.4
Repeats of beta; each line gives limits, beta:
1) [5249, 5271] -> 5264.76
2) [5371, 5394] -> 5387.39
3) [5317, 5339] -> 5325.72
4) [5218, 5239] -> 5221.30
